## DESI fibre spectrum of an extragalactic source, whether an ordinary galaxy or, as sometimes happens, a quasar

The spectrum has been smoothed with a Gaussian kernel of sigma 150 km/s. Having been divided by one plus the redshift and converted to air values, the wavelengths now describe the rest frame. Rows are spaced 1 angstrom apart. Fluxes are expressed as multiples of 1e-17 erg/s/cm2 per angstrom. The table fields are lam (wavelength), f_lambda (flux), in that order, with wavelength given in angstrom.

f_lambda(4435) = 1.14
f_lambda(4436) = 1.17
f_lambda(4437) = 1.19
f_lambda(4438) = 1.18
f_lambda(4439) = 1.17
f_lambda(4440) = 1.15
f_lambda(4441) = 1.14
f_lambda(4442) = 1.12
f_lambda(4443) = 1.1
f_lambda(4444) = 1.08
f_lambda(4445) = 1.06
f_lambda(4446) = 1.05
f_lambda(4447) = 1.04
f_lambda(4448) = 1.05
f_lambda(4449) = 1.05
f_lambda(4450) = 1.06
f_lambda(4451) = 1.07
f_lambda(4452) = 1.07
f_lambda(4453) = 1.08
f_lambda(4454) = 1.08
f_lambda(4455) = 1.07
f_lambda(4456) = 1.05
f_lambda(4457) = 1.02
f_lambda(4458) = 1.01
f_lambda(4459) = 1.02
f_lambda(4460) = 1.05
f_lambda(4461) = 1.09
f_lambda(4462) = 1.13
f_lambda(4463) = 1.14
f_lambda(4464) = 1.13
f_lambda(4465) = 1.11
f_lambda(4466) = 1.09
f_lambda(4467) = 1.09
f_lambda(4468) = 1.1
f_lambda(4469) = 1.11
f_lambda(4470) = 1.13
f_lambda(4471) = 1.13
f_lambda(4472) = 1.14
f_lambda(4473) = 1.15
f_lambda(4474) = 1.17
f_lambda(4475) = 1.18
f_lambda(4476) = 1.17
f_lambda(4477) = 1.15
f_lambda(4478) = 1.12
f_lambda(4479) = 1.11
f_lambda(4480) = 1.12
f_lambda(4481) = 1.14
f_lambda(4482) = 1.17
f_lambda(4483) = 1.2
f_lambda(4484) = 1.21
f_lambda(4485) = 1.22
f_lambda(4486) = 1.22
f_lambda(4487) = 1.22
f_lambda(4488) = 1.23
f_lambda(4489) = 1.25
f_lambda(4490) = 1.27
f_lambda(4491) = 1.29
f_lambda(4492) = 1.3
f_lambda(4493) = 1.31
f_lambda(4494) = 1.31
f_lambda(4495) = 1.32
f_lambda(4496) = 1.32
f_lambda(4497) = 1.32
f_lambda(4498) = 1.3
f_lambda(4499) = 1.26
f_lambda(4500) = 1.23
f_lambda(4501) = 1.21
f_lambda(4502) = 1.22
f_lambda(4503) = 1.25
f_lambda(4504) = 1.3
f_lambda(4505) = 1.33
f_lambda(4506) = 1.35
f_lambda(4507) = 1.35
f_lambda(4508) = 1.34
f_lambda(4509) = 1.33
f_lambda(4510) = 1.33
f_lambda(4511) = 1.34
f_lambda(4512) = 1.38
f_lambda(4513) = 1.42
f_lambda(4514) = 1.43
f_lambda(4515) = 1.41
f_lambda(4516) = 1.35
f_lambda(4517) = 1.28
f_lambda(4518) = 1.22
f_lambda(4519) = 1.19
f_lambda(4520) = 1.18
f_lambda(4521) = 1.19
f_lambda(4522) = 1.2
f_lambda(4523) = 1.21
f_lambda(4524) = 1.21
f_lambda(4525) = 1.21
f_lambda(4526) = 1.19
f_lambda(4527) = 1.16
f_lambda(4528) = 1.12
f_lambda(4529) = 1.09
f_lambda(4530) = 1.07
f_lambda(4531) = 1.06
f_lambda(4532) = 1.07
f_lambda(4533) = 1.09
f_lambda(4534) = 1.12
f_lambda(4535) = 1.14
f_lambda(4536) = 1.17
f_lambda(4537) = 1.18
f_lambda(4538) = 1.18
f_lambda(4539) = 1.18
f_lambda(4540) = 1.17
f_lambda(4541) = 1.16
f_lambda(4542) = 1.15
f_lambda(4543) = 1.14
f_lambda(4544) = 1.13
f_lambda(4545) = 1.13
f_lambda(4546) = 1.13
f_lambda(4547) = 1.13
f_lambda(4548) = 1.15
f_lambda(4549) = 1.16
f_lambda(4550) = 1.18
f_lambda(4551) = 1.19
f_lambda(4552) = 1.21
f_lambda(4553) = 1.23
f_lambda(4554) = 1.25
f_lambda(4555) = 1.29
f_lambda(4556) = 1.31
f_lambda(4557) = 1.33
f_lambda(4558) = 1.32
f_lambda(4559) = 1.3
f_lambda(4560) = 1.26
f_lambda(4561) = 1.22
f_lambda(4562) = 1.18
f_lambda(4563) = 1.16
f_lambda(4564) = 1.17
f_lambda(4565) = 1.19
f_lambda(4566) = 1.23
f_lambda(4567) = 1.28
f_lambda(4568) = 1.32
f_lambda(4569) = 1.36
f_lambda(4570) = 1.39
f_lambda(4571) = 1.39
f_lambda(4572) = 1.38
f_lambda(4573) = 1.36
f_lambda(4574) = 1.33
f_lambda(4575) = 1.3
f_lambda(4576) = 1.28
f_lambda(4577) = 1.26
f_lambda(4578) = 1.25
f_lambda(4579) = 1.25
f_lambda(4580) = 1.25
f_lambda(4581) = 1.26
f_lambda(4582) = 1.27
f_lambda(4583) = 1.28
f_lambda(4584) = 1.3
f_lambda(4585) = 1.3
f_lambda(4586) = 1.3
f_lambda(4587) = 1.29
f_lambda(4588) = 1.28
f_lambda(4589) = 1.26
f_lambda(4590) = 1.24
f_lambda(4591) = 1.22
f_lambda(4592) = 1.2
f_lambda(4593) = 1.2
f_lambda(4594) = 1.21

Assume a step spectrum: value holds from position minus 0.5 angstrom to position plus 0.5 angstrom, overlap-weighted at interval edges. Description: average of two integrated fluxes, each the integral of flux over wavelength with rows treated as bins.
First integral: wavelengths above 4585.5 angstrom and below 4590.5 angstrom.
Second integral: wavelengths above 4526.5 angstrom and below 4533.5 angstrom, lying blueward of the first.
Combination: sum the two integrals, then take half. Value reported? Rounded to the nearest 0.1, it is 7.0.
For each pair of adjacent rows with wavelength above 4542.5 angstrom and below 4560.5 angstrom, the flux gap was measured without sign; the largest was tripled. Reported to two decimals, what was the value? 0.12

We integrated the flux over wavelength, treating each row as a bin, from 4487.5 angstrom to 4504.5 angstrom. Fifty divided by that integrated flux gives 2.31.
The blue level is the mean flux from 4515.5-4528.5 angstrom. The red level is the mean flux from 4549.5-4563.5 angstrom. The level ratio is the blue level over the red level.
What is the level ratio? 0.971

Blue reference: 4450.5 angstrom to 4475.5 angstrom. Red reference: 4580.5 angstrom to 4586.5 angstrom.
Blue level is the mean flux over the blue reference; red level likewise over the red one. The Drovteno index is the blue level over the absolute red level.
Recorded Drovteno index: 0.85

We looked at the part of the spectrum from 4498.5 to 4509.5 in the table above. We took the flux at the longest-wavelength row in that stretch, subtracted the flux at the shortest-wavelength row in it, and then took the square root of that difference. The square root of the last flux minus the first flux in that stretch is 0.26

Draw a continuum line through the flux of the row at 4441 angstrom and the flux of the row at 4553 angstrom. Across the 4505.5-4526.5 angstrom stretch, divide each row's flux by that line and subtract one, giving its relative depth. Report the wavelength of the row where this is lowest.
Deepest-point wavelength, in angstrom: 4520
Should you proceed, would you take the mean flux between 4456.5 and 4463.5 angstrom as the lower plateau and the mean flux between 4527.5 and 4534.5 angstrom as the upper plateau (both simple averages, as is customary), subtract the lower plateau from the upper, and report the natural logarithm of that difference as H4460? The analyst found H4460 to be -3.8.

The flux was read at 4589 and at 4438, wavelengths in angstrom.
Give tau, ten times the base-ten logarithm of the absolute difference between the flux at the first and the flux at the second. -11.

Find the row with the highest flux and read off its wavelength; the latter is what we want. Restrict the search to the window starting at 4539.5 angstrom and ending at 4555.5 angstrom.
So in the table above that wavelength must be 4555 angstrom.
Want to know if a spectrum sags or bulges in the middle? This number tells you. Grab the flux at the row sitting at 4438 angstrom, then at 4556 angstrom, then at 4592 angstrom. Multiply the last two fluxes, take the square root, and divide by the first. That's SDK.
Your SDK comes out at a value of 1.06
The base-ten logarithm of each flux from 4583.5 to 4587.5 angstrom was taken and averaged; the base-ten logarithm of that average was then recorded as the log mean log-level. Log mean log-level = -0.95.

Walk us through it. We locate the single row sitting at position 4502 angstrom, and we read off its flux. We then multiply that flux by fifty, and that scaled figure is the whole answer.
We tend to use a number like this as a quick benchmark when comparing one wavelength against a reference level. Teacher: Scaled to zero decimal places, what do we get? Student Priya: 61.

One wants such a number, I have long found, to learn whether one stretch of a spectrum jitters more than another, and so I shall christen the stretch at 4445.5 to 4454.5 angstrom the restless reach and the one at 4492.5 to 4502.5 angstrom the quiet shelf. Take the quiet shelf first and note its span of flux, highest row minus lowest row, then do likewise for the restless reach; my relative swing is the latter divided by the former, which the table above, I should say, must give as 0.4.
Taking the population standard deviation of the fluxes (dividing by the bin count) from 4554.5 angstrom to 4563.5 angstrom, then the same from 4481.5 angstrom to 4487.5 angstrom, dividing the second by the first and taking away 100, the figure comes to -99.7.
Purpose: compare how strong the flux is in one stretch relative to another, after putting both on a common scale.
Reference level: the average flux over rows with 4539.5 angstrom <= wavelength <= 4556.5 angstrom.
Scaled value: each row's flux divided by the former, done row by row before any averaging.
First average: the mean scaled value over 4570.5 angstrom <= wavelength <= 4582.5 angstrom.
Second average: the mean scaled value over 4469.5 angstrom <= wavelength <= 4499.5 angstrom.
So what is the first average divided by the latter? 1.069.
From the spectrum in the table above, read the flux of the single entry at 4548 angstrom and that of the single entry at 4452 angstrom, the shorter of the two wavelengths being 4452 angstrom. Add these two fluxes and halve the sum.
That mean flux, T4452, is 1.11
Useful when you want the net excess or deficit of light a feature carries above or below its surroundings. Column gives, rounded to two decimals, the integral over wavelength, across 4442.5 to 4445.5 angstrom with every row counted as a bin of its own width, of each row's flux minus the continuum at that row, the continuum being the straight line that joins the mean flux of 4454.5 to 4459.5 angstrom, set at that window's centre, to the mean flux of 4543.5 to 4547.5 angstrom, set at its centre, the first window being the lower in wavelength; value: 0.18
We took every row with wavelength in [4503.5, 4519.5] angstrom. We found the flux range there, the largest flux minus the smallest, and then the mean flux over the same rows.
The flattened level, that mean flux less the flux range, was 1.09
